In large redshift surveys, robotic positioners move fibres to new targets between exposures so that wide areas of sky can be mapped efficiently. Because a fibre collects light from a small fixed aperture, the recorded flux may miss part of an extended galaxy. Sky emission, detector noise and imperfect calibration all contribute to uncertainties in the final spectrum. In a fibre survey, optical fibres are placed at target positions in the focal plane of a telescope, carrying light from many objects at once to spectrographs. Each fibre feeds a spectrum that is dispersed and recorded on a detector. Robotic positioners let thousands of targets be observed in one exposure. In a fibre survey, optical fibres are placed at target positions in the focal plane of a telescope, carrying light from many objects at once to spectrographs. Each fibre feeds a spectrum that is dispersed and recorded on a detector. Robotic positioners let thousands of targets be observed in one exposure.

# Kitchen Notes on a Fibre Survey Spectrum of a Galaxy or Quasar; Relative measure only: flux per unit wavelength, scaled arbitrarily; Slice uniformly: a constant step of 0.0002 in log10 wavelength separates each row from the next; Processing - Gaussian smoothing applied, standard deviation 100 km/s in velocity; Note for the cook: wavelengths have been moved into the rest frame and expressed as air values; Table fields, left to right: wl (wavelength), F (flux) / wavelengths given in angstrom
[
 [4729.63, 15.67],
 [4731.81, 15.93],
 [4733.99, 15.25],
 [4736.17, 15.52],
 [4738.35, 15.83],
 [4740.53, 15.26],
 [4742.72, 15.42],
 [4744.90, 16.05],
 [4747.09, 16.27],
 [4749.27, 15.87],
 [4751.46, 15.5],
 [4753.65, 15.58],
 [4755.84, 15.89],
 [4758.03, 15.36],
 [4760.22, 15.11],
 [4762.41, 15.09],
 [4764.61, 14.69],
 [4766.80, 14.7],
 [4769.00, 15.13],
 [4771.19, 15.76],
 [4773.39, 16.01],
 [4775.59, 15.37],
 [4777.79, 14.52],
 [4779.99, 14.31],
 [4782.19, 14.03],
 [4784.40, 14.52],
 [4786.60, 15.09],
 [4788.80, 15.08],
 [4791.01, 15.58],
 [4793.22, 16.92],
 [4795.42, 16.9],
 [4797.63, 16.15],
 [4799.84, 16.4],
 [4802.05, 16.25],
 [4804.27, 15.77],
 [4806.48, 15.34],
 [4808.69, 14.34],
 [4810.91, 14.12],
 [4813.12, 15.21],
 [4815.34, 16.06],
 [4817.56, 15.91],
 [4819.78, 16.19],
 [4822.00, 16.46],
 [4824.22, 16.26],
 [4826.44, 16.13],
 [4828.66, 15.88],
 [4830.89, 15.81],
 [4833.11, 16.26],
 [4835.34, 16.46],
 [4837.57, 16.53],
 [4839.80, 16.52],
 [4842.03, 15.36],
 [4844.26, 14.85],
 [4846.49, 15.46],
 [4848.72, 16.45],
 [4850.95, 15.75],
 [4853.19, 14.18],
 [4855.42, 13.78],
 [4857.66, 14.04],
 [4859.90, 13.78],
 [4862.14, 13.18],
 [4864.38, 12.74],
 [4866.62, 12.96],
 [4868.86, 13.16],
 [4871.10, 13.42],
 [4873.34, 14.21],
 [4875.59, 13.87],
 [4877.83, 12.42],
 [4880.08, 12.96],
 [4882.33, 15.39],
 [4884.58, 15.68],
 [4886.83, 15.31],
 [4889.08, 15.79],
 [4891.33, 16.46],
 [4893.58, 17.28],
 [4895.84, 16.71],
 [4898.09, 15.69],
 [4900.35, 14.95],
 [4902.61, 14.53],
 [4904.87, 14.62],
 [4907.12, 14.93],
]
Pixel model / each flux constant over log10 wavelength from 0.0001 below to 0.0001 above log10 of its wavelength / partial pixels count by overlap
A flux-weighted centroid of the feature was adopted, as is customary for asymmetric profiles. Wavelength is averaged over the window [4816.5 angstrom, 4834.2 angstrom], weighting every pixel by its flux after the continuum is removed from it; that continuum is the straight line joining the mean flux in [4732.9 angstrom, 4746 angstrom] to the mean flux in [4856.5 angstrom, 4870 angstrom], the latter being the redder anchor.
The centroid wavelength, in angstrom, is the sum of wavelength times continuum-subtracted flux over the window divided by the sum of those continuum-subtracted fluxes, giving 4825.5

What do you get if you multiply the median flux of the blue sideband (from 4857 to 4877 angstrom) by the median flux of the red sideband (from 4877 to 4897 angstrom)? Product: 210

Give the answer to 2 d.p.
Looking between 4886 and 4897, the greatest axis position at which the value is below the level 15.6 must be 4886.83 angstrom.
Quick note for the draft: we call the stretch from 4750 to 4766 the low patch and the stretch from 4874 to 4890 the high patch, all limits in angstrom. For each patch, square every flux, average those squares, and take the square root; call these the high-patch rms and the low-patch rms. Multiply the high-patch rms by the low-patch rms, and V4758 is 223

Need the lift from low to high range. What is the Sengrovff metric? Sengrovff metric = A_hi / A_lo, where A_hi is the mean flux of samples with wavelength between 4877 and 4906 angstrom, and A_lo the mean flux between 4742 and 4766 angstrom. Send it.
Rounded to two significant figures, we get 0.98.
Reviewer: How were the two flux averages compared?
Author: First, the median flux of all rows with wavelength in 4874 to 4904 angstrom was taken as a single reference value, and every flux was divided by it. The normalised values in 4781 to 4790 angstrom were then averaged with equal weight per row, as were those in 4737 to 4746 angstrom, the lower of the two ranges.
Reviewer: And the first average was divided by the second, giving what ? 0.94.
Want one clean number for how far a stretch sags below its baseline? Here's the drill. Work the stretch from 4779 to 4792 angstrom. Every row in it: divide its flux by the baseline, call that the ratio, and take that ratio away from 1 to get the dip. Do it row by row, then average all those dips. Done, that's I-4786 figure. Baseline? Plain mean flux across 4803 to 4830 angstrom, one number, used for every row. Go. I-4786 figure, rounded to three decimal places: 0.056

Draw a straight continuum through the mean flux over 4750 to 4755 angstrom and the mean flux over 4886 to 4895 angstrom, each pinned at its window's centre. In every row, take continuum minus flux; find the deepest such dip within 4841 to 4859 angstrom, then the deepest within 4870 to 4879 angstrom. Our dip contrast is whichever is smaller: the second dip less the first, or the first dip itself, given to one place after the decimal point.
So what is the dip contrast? 1.5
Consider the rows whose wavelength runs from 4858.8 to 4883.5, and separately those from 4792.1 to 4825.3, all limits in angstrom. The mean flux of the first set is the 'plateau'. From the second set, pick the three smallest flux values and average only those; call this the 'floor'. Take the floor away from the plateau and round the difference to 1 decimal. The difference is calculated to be -1.1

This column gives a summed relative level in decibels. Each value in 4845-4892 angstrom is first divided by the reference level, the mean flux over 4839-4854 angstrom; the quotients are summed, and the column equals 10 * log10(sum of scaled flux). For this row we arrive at 12.9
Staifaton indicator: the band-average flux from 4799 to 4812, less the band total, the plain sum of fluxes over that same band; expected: -76.9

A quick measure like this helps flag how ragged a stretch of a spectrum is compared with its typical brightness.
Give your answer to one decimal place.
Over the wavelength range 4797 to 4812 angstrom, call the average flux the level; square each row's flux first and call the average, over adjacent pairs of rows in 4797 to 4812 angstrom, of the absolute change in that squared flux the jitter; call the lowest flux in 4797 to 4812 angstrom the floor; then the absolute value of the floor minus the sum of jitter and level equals 14.3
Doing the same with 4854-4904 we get 20.3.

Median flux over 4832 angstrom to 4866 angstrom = 15.4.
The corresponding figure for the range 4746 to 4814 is 15.4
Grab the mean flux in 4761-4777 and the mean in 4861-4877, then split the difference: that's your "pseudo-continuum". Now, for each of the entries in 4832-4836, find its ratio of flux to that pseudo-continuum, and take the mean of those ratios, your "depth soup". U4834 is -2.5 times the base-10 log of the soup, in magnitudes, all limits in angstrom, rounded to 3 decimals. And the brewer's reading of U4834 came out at -0.146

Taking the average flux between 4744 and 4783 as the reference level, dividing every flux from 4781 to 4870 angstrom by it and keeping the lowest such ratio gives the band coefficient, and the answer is 0.83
